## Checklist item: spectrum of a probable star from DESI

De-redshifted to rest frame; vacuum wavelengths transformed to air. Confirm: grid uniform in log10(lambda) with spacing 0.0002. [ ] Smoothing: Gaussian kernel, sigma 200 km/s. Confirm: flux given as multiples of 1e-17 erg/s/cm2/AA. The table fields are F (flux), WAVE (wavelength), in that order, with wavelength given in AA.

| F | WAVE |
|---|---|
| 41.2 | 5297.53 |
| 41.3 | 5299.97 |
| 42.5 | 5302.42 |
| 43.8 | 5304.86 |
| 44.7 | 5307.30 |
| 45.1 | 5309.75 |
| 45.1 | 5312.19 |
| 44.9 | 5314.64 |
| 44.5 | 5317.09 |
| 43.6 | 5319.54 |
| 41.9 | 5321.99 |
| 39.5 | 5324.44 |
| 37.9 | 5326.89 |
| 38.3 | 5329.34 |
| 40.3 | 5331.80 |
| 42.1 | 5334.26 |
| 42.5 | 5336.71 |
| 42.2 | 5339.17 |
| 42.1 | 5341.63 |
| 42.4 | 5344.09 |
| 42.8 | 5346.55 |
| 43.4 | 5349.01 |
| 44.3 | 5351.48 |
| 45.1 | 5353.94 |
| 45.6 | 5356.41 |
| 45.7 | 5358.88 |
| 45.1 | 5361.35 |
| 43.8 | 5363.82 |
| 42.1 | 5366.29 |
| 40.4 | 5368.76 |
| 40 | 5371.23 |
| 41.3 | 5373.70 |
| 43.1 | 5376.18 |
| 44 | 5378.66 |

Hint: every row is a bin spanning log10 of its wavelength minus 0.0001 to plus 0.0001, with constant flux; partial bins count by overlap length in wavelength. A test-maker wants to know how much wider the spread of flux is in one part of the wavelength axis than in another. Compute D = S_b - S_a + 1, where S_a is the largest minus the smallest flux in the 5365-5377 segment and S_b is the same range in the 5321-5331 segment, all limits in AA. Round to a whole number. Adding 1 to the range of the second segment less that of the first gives 2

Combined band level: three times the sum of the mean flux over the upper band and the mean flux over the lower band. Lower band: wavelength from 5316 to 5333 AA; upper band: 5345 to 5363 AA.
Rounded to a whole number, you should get 256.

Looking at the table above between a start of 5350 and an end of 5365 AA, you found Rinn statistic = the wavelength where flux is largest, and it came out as 5358.88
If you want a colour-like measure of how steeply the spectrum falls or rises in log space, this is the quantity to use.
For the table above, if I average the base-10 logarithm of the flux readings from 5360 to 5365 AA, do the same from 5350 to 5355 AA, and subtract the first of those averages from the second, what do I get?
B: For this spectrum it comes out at 0.002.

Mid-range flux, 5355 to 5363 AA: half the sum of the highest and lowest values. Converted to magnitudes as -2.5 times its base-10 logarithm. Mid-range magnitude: -4.14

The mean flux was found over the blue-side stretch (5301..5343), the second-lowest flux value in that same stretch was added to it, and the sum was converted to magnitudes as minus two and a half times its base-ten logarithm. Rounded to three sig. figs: -4.77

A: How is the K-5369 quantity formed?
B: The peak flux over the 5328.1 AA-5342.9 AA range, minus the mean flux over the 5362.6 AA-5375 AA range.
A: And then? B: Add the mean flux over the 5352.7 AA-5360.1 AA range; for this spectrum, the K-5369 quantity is 46.4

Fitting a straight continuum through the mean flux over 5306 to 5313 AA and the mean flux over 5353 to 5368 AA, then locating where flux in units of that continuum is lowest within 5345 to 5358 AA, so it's 5346.55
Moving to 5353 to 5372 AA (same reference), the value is 5371.23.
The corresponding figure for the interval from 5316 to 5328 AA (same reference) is 5326.89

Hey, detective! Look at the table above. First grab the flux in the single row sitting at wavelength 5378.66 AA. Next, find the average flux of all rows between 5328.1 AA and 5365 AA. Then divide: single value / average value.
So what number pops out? 1.02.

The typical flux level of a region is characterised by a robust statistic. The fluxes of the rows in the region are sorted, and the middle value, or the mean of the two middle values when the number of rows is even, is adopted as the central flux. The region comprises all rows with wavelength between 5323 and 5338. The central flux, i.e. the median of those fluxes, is 39.9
